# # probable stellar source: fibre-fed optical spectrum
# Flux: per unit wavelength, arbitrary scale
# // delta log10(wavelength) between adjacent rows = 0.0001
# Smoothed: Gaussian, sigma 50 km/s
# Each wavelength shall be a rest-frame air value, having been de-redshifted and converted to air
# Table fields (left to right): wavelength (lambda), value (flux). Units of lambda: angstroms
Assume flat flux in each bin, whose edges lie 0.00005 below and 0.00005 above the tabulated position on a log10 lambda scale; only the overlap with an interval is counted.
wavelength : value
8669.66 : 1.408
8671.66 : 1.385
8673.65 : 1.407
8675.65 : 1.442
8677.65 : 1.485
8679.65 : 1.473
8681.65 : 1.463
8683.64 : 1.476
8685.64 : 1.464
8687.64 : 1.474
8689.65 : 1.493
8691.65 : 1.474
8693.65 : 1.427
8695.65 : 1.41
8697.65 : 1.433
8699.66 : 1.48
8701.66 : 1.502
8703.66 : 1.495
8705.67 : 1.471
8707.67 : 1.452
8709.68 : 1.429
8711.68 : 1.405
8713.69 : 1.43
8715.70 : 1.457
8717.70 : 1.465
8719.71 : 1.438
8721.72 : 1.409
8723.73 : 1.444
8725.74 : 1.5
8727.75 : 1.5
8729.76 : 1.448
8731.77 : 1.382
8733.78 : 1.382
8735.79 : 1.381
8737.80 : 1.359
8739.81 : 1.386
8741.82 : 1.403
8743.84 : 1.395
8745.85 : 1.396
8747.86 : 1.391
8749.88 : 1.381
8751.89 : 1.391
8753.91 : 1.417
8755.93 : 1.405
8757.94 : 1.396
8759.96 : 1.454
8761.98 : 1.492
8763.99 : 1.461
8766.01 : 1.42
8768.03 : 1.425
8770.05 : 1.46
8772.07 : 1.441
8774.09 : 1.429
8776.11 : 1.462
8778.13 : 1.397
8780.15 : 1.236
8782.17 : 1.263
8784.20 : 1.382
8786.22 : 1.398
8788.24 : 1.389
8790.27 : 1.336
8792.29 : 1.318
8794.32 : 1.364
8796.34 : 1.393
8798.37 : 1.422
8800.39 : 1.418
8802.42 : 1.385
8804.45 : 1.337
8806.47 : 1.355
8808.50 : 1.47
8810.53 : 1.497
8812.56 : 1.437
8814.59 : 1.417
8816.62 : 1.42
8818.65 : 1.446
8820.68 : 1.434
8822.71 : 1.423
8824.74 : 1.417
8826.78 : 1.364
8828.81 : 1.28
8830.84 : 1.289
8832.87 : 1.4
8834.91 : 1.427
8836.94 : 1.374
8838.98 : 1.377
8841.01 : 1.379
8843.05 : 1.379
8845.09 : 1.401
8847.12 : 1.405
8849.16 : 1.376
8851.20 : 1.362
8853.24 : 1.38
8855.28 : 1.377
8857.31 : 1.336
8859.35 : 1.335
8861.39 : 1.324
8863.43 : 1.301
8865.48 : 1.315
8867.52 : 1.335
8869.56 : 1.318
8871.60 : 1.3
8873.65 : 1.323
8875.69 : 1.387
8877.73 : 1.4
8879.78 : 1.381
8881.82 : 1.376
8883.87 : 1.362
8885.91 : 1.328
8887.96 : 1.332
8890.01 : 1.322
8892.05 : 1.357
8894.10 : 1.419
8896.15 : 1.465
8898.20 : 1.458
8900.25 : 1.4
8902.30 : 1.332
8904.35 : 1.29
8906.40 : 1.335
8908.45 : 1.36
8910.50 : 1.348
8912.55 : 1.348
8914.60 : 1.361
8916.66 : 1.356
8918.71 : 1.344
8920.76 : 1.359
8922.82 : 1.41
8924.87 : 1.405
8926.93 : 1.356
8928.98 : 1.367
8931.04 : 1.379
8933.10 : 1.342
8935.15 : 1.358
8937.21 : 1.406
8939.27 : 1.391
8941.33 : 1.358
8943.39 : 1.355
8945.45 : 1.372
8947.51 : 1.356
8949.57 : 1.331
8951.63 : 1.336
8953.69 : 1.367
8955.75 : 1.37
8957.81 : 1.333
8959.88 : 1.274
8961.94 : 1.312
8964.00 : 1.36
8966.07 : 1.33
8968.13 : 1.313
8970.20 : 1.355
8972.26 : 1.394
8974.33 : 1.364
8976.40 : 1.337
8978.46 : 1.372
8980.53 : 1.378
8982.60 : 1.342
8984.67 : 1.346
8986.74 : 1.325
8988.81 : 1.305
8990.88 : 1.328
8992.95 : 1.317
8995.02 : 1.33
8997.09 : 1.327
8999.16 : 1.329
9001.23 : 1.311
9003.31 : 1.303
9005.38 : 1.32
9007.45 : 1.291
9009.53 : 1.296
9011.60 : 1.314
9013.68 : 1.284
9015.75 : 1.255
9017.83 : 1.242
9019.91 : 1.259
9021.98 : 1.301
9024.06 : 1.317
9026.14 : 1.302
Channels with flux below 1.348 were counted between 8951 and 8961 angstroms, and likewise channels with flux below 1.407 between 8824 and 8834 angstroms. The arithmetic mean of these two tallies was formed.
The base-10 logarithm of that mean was 0.54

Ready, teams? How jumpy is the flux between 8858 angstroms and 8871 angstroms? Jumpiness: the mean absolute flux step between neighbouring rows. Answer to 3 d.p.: 0.017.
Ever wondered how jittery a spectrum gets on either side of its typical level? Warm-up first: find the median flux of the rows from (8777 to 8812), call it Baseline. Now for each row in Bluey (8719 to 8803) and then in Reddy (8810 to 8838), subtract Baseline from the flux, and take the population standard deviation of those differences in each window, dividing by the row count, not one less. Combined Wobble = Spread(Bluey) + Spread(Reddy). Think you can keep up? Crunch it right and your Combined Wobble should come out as 0.11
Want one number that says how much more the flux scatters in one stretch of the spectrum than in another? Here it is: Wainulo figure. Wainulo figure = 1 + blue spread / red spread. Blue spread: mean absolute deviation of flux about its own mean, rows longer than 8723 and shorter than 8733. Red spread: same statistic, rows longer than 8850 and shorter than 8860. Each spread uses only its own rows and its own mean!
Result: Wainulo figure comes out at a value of 3.0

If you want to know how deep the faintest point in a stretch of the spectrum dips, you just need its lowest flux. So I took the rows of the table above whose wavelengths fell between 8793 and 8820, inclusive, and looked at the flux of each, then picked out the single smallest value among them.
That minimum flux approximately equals 1.337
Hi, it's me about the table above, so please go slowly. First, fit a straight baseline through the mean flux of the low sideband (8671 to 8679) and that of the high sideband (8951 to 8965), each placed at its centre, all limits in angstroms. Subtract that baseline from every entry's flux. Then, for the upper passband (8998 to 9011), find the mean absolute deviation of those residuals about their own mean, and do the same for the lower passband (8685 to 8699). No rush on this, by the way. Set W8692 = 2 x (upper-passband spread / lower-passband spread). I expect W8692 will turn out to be 0.9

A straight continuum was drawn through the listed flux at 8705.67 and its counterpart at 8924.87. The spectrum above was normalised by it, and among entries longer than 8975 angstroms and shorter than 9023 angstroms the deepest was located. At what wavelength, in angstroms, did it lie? 9017.83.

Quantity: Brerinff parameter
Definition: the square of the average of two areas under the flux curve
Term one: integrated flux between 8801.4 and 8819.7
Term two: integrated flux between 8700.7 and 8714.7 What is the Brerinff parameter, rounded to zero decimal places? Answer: 536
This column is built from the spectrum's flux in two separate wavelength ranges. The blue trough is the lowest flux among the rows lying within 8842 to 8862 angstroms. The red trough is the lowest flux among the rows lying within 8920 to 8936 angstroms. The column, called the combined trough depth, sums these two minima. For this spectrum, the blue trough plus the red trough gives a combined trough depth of 2.67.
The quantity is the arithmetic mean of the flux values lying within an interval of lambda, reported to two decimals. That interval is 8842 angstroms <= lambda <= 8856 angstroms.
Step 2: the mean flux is 1.38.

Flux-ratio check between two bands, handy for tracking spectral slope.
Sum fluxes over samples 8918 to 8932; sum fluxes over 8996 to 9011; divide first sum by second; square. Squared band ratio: 1.10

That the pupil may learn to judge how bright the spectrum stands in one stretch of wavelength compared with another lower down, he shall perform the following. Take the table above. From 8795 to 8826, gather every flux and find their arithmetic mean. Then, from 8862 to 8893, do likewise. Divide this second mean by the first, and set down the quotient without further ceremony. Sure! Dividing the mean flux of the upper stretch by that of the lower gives 0.95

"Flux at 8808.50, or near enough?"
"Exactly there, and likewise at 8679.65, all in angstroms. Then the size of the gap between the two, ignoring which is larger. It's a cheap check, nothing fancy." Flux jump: 0.003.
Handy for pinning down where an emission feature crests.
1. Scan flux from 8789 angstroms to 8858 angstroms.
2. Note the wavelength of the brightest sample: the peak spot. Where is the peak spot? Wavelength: 8810.53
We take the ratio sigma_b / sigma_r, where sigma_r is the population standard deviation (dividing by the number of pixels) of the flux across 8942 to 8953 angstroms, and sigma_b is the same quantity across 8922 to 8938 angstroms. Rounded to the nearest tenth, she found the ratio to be 1.7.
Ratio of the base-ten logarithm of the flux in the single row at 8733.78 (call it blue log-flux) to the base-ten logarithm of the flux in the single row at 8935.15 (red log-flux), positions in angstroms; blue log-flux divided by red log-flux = 1.1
